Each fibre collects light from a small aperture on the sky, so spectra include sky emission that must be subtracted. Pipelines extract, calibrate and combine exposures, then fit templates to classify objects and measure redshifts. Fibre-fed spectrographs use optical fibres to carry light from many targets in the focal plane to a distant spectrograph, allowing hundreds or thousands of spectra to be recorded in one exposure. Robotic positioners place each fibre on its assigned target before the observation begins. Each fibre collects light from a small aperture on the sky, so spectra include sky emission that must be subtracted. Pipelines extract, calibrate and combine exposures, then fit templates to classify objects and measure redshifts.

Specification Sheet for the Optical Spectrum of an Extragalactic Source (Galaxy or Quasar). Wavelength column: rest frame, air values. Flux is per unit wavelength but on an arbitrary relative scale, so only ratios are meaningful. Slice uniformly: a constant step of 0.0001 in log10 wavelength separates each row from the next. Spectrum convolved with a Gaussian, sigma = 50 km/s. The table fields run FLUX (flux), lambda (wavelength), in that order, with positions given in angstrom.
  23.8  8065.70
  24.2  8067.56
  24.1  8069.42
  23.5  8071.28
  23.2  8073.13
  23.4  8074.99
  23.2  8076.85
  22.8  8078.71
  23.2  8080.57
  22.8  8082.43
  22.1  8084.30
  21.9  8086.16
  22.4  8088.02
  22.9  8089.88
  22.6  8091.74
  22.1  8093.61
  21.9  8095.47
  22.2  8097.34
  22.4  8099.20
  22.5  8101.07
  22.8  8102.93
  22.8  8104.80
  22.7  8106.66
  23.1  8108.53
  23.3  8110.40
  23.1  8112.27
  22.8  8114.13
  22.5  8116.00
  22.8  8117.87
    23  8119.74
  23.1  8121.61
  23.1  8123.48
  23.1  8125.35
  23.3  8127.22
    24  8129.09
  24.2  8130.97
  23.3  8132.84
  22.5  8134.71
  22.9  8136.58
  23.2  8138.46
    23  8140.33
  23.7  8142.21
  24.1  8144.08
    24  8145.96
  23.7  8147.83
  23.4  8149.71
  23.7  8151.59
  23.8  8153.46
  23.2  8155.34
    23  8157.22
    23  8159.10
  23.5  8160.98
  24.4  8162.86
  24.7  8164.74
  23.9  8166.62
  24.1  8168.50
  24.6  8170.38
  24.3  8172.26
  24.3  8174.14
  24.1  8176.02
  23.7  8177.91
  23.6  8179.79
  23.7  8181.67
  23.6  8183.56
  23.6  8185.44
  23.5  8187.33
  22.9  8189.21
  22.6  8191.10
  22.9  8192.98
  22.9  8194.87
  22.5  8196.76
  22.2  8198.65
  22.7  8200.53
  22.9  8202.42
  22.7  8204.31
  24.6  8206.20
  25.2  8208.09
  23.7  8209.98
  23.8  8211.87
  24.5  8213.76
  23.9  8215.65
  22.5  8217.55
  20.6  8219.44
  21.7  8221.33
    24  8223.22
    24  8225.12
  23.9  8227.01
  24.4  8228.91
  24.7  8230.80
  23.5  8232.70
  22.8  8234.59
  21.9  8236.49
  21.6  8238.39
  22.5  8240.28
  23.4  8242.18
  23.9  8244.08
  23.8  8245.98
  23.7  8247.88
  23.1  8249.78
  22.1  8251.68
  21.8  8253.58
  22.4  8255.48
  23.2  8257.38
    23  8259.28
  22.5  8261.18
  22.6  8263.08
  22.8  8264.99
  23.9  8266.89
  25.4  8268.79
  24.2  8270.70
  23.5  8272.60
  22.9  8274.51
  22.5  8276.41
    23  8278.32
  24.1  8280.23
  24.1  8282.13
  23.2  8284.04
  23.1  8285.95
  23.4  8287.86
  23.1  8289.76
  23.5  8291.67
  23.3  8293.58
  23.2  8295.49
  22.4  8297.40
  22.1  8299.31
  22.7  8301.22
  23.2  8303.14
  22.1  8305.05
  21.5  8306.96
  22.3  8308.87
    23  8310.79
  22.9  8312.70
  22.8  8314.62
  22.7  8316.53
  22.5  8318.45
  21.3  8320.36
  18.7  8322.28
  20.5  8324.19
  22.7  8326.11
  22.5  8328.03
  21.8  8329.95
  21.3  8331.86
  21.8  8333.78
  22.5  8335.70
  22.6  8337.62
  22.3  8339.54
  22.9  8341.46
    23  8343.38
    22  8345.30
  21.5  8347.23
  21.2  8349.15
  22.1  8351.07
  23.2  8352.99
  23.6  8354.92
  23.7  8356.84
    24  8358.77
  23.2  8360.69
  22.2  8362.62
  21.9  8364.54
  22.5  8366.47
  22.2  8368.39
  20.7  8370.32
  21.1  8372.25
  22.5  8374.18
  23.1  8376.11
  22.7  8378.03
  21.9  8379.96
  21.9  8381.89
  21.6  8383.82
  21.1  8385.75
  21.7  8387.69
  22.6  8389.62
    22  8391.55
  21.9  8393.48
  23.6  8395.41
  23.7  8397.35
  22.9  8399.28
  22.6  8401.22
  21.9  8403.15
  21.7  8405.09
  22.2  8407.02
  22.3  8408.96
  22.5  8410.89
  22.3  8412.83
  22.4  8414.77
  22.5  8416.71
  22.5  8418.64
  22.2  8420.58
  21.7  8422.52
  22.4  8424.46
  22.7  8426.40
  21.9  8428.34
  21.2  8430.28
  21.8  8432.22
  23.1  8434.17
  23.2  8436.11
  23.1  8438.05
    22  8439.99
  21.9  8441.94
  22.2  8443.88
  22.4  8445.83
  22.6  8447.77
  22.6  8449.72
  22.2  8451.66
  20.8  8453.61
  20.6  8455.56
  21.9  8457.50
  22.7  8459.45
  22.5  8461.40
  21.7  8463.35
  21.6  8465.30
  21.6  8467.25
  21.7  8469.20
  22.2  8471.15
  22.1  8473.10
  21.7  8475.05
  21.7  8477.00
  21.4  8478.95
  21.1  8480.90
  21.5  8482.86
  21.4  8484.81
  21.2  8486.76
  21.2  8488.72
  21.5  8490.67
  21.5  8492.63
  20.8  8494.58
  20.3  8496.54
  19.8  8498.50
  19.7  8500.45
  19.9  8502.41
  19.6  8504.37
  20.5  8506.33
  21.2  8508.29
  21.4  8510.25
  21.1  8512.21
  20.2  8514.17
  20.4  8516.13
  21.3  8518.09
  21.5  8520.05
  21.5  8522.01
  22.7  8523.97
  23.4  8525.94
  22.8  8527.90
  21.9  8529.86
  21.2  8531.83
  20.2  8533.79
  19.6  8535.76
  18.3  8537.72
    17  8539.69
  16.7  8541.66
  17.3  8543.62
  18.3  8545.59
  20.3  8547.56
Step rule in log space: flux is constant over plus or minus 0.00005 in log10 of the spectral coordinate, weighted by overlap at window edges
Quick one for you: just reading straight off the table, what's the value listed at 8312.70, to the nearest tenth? 22.9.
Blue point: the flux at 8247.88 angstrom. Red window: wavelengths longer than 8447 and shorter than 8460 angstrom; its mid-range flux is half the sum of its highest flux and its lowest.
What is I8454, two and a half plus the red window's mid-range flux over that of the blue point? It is 3.41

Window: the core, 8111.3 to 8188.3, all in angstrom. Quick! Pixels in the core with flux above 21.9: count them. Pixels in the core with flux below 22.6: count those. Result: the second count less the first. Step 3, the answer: -39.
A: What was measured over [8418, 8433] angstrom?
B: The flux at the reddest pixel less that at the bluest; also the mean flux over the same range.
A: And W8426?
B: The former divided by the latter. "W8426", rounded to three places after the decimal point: -0.032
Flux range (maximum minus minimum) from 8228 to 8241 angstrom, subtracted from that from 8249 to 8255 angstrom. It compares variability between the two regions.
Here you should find -1.8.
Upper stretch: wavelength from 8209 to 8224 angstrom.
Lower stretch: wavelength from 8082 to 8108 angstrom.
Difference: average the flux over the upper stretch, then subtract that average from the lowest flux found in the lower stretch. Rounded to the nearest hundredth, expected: -1.19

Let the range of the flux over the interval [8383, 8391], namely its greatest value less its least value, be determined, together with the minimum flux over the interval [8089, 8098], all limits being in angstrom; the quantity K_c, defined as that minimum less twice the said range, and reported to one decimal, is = 18.9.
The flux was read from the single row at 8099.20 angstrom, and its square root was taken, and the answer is 4.73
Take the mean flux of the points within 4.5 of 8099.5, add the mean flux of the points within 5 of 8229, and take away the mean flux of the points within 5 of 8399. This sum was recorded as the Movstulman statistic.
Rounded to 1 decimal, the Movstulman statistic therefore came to 23.5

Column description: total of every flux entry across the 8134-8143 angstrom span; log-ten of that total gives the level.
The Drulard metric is 2.06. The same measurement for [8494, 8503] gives 2.00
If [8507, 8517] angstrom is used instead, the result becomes 2.02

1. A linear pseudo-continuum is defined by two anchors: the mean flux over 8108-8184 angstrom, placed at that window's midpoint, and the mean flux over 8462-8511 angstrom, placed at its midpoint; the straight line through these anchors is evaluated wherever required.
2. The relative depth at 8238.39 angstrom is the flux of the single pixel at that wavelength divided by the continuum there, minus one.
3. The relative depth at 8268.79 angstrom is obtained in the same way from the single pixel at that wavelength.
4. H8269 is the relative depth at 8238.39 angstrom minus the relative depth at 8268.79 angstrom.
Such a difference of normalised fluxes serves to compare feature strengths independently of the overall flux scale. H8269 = -0.18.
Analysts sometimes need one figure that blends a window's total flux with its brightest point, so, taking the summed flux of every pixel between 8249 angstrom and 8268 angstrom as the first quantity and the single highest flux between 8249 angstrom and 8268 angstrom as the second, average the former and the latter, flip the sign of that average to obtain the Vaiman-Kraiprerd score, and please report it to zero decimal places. -126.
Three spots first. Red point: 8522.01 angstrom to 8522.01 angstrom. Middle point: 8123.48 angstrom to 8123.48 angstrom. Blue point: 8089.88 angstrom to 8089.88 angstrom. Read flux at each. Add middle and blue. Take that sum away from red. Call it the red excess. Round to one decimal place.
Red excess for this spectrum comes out -24.5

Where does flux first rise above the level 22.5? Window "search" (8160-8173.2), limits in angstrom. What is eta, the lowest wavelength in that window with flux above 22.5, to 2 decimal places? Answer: 8160.98 angstrom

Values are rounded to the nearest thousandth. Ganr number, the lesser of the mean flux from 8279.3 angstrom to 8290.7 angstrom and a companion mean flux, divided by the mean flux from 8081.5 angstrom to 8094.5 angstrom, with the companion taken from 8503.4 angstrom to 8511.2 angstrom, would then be 0.923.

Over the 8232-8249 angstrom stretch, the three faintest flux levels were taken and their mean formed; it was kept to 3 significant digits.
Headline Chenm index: 22.0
